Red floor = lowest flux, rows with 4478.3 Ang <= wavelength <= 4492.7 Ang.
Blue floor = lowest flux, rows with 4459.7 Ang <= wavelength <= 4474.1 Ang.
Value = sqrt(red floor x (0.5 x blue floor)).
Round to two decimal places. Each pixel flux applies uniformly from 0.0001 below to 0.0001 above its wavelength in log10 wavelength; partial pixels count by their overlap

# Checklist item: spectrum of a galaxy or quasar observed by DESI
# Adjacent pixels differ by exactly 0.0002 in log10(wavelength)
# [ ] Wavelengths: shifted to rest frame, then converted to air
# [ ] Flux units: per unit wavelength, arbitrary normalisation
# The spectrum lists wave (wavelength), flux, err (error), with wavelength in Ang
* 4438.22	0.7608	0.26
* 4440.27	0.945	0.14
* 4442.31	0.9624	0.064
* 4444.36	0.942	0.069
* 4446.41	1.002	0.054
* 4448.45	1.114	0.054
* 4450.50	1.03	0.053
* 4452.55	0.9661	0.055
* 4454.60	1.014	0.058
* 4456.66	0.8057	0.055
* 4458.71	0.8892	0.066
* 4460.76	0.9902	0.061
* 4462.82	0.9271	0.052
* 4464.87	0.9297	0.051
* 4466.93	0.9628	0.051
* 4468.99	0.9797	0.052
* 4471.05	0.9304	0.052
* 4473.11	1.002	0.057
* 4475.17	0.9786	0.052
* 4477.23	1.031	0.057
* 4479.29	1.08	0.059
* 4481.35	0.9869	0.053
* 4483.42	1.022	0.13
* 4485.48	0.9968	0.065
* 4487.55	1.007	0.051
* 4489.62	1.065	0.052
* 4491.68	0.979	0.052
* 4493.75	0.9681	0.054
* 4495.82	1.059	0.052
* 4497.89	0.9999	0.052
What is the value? 0.67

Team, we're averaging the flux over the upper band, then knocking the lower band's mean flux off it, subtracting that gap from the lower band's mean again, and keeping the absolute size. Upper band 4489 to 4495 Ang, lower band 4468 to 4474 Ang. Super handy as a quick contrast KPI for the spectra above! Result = 0.94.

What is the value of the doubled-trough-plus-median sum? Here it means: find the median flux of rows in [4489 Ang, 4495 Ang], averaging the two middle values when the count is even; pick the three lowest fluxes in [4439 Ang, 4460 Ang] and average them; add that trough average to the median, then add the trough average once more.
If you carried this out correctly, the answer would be 2.74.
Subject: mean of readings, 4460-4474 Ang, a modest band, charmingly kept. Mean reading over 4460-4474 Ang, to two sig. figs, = 0.96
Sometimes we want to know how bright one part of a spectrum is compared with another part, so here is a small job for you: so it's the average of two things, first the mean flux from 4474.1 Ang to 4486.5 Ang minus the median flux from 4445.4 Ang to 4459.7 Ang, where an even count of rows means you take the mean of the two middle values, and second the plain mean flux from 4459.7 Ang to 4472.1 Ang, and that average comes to 0.484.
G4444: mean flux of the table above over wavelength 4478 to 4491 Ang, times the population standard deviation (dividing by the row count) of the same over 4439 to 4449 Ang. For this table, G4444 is 0.066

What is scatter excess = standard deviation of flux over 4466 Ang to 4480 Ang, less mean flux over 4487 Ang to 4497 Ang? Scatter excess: -0.97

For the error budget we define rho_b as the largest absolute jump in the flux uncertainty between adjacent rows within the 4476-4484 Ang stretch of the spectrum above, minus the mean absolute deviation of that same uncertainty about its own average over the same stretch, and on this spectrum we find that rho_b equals 0.049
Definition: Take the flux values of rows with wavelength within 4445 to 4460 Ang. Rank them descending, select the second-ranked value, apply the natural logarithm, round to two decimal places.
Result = 0.03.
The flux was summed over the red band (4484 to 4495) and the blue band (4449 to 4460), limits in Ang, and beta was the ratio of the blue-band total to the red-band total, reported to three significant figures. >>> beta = 0.938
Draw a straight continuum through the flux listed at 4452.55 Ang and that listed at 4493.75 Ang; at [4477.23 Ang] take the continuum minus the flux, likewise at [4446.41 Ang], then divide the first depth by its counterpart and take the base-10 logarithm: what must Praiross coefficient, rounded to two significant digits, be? 0.25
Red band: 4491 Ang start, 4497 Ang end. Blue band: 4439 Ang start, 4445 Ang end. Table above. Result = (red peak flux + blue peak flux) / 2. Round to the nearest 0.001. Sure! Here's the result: 1.011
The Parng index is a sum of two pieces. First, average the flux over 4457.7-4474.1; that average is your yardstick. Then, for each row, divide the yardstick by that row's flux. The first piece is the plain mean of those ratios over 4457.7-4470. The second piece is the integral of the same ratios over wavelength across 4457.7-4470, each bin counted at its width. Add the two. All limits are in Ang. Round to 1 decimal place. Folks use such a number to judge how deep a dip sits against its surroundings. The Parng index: 13.4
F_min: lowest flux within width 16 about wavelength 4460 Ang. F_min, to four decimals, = 0.8057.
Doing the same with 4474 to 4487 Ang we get 0.9786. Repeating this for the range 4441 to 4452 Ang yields 0.9420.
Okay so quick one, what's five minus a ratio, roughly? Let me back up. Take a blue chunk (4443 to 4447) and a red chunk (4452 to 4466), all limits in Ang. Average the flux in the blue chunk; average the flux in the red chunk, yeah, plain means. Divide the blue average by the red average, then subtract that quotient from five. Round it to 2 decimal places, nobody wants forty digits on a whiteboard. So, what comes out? 3.96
